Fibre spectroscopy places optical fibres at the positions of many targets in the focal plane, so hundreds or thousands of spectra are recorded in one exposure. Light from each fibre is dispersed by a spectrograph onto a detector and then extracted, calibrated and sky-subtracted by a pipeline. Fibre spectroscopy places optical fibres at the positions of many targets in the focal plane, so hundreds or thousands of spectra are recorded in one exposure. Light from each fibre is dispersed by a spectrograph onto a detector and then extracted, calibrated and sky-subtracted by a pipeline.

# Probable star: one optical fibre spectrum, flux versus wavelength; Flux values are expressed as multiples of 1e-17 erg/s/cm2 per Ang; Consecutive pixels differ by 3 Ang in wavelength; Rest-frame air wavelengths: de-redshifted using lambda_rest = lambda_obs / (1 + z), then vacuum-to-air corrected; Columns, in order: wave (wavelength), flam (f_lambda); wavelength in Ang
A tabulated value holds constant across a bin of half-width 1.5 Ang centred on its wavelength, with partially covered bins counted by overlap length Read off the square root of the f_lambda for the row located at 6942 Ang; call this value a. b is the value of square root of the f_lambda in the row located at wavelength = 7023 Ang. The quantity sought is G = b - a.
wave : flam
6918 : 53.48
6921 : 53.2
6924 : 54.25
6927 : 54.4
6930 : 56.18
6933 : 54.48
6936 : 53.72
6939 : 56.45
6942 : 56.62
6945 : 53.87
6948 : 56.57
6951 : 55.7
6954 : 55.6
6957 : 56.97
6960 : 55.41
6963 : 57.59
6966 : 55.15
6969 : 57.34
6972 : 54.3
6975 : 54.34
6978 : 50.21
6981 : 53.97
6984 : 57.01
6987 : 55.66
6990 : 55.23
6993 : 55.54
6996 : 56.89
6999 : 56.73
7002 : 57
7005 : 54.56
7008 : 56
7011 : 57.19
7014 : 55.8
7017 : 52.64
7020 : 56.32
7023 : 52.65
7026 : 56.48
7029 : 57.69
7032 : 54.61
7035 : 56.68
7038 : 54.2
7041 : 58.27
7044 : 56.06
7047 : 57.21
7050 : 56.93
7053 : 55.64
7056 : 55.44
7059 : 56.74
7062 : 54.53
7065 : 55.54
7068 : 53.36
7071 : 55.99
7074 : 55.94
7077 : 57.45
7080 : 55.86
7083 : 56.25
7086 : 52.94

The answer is -0.27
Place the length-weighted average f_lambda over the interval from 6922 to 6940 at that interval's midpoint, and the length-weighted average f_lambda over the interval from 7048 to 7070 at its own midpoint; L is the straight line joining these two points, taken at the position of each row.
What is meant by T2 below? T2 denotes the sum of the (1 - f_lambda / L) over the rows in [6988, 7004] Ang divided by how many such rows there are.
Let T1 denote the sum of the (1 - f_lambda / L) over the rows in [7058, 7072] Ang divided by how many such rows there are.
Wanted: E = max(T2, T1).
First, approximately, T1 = 0.006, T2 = -0.020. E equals 0.006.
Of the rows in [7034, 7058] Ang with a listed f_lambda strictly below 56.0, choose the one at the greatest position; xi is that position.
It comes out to 7056 Ang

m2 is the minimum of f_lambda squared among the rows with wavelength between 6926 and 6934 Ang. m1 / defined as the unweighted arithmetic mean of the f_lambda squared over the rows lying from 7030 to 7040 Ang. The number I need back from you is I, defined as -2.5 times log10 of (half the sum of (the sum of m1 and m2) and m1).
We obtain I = -9.14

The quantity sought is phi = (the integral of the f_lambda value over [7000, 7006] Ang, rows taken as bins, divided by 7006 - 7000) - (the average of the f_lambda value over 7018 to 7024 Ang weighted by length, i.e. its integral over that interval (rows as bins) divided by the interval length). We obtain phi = 1.5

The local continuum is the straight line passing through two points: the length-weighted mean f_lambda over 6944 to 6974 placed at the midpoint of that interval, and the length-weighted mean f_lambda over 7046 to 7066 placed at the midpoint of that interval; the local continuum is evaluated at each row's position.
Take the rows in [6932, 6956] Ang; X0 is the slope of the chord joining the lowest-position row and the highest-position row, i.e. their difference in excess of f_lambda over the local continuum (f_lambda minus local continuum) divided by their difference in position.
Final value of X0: 0.05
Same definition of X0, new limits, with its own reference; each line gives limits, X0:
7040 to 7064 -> -0.18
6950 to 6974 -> -0.07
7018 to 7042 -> 0.09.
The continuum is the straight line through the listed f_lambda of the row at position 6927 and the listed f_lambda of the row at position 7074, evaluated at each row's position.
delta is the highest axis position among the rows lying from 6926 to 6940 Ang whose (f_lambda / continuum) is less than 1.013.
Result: 6936 Ang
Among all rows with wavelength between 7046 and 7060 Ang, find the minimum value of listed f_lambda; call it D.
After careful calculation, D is 55.44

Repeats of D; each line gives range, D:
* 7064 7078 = 53.36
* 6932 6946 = 53.72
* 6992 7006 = 54.56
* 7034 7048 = 54.2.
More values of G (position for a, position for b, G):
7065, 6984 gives 0.10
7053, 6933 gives -0.08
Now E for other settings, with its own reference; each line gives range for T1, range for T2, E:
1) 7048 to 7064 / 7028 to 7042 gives -0.007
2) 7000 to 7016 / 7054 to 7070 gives 0.007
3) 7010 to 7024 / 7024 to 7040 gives 0.007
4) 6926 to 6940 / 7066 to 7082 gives -0.002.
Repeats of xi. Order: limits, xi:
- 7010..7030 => 7023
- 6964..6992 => 6990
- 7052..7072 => 7071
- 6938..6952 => 6951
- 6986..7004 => 6993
